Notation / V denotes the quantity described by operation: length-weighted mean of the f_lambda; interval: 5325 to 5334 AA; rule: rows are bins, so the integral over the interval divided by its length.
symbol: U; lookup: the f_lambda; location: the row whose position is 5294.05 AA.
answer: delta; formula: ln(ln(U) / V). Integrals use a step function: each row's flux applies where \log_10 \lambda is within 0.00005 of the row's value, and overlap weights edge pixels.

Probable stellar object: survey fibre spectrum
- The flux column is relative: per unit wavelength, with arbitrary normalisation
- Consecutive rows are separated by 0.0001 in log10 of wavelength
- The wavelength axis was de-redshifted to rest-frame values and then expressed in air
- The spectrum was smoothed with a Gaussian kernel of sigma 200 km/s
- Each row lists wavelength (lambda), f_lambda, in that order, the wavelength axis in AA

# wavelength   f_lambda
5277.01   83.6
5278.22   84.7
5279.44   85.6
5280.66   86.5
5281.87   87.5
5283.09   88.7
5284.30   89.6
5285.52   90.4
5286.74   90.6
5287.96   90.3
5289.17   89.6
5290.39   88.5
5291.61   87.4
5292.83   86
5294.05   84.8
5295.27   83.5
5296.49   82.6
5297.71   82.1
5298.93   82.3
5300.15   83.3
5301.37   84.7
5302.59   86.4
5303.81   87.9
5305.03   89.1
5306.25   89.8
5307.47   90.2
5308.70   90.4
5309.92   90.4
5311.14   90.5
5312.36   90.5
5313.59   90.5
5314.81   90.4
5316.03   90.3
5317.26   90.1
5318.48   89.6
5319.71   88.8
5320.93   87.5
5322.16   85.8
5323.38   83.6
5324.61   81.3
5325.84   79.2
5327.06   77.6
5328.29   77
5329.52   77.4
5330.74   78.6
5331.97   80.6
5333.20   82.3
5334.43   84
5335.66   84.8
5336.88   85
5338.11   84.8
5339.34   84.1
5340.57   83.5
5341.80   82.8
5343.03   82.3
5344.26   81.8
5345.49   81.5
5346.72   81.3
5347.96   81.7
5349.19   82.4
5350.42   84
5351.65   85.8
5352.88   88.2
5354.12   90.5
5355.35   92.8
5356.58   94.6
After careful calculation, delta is -2.88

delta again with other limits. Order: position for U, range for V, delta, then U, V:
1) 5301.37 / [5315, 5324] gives -2.99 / 84.7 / 88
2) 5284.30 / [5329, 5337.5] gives -2.90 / 89.6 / 82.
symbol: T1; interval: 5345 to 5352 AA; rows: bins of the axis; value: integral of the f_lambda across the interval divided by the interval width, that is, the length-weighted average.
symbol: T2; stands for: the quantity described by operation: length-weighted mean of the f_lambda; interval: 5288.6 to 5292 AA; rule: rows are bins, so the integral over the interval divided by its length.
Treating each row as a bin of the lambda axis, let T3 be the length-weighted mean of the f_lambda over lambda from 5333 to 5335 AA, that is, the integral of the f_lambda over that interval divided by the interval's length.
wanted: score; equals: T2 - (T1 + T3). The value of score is -77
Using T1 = 82.7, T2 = 88.5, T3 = 83.2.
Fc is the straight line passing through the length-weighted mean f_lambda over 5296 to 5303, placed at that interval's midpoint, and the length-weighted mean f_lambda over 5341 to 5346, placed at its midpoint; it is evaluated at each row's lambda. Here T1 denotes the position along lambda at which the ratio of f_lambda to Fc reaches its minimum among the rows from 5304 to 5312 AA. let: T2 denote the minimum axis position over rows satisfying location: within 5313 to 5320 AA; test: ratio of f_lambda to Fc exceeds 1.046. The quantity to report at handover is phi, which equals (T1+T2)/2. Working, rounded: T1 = 5305.03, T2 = 5313.59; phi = 5309.3 AA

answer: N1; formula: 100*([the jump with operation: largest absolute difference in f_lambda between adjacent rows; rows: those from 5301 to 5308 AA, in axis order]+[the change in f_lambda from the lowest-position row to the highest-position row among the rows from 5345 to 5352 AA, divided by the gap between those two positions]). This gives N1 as 240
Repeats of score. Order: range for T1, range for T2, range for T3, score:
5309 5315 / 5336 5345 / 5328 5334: -86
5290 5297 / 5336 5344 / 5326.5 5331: -79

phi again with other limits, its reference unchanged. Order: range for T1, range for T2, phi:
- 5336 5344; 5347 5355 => 5347.3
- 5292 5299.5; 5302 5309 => 5300.8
